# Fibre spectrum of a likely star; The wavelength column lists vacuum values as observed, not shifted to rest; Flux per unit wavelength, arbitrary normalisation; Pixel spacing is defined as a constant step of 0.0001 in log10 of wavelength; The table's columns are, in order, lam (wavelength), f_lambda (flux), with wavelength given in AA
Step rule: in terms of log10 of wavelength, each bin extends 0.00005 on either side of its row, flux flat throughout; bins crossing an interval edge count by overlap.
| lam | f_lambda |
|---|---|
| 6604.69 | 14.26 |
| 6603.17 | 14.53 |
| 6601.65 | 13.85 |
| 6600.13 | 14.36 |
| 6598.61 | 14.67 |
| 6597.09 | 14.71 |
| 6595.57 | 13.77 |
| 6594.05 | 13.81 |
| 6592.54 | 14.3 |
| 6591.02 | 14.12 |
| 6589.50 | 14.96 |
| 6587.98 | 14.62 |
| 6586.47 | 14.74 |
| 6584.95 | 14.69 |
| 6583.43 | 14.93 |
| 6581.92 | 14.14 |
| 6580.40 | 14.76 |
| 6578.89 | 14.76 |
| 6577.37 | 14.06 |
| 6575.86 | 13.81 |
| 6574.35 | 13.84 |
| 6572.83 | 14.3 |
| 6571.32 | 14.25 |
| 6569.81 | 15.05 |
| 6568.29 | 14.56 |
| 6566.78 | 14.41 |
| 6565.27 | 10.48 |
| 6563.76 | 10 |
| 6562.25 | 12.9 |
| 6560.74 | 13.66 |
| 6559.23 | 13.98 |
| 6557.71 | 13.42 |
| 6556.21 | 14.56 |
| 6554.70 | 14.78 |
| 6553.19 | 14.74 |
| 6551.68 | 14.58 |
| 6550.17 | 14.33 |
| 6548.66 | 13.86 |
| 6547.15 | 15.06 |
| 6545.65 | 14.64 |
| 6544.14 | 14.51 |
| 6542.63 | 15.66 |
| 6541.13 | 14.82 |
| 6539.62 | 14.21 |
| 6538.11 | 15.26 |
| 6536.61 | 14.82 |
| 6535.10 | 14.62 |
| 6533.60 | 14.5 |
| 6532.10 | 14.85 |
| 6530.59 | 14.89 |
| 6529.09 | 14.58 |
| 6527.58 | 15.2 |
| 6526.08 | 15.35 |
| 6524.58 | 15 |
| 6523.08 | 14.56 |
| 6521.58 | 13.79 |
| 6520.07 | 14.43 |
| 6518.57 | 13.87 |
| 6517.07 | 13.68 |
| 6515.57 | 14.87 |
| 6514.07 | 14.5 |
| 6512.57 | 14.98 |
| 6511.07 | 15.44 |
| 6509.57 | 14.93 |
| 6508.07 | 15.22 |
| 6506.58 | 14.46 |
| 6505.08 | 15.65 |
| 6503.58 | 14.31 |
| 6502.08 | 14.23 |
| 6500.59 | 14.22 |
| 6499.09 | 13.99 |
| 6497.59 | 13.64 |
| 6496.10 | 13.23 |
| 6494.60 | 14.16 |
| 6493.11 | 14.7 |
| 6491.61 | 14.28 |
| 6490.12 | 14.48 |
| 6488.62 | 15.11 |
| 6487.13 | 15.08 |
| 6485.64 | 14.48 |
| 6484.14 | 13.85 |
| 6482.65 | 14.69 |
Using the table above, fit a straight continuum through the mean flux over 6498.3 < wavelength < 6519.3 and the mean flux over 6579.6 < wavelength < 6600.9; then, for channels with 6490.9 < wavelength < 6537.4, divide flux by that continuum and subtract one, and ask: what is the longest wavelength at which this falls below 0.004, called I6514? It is 6533.60 AA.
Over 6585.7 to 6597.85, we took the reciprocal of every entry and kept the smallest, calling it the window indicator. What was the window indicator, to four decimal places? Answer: 0.0668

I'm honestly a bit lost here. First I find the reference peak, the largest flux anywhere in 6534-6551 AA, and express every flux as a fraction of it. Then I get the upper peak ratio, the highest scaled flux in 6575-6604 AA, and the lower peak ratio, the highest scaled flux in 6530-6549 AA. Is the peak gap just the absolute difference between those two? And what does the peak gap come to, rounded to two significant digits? 0.045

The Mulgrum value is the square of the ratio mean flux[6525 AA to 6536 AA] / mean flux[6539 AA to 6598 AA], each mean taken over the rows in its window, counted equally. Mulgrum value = 1.10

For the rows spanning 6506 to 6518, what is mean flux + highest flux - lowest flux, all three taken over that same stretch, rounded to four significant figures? 16.52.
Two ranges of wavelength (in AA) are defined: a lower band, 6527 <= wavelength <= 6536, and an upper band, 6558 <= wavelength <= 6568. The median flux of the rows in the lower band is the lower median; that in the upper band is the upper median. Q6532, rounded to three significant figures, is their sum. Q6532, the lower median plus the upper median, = 28.0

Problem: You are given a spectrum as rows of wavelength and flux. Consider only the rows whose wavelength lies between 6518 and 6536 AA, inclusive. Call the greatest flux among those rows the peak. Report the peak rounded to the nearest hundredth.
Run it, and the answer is 15.35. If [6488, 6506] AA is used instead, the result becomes 15.65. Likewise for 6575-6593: 14.96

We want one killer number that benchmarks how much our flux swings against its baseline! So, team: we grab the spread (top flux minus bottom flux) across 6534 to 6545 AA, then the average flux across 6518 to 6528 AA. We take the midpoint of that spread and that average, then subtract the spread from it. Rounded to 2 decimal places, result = 6.57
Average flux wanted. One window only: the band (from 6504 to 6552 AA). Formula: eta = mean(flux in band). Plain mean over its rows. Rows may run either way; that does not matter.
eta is 14.7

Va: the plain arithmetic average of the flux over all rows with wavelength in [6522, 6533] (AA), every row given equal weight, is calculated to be 14.9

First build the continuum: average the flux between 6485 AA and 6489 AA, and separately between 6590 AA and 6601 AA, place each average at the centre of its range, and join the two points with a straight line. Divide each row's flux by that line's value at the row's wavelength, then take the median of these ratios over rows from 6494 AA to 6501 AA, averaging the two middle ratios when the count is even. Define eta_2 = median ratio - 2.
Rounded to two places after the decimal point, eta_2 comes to -1.06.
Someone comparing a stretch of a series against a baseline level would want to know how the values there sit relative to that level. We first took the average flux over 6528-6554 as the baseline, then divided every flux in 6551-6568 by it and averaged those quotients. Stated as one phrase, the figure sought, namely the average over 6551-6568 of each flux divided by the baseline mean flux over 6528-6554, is 0.91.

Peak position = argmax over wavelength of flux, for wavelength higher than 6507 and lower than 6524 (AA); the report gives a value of 6511.07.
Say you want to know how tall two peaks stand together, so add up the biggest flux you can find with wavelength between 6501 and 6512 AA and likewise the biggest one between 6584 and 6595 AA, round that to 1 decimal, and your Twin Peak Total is 30.6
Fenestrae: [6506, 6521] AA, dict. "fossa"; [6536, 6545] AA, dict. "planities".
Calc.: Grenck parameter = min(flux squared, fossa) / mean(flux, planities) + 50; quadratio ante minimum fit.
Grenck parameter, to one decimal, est 62.6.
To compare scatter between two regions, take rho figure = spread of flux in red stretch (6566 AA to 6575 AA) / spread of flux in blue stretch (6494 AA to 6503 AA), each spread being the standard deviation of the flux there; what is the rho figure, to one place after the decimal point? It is 1.0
